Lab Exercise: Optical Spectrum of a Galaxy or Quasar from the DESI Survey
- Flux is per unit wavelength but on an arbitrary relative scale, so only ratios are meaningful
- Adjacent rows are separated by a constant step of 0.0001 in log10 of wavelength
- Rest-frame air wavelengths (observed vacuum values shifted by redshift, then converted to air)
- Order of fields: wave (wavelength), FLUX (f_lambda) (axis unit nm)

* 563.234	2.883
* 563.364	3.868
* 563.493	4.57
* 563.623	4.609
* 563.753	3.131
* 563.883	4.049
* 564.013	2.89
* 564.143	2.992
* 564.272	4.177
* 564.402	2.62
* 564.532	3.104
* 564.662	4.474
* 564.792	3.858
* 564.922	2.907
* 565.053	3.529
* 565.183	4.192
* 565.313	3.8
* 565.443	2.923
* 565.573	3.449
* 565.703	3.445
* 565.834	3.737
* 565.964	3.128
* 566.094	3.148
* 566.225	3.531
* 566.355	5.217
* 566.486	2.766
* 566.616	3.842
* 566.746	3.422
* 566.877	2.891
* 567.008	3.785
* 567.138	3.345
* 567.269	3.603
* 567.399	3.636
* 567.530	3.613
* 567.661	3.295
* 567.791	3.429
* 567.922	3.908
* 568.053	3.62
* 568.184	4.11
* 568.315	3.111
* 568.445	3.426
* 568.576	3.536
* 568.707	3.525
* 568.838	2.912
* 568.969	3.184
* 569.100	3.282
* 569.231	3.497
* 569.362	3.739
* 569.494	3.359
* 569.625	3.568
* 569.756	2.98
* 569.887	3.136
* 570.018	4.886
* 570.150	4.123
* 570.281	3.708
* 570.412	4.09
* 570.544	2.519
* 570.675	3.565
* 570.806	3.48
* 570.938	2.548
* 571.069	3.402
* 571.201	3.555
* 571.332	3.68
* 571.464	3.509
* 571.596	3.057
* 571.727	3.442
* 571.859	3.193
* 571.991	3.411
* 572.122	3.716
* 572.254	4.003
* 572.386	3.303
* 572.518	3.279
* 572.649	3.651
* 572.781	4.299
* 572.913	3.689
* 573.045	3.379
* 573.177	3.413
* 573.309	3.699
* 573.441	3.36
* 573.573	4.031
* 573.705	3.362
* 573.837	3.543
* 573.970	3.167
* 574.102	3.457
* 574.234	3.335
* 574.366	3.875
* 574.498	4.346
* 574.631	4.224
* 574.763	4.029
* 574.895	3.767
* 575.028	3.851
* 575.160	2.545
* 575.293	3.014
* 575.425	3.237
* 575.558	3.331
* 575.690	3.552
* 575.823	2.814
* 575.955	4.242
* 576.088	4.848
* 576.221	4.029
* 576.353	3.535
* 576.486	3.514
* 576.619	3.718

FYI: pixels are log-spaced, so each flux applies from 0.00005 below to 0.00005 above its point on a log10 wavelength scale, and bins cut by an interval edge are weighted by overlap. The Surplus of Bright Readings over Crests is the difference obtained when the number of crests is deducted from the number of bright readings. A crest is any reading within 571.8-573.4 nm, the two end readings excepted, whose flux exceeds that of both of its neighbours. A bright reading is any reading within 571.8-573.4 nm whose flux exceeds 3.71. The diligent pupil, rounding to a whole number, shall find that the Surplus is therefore 1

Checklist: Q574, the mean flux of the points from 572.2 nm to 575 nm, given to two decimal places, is 3.68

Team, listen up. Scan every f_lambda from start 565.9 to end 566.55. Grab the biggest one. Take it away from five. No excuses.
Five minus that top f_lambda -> -0.22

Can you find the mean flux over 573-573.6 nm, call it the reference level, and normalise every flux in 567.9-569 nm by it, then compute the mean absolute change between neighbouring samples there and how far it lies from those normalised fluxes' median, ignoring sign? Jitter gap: 0.88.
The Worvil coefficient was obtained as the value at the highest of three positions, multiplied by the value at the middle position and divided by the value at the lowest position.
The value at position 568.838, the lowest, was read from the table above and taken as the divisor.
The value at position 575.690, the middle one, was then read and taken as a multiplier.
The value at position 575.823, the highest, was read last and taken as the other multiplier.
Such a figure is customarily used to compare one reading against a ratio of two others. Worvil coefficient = 3.4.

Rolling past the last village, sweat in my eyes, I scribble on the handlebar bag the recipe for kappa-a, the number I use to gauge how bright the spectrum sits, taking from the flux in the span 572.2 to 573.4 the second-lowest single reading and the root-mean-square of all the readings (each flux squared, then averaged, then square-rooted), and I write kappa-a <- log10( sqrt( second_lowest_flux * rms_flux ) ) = 0.541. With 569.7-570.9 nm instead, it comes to 0.519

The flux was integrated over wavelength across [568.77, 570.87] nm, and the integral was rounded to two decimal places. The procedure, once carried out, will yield 7.35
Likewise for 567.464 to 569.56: 7.27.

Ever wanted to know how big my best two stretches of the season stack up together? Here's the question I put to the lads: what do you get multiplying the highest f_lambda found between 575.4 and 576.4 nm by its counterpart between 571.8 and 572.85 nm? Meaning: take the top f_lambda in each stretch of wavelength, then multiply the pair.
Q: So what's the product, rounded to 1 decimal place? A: 20.8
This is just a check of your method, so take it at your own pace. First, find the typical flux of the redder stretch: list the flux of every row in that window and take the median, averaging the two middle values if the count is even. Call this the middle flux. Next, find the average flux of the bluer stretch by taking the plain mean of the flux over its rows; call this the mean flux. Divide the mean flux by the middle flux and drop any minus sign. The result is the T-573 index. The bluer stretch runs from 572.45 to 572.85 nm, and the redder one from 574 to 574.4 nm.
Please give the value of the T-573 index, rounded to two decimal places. 1.08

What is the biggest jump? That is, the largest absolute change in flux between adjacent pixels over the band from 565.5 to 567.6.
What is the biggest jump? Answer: 2.5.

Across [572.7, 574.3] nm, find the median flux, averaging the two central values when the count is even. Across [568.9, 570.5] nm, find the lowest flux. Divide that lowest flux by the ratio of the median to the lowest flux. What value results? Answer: 2.6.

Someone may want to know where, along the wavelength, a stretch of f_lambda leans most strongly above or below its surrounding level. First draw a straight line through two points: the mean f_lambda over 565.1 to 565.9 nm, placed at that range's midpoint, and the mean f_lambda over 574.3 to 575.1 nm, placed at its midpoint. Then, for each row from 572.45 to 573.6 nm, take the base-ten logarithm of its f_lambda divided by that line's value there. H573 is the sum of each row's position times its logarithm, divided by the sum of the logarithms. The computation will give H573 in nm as 573.03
